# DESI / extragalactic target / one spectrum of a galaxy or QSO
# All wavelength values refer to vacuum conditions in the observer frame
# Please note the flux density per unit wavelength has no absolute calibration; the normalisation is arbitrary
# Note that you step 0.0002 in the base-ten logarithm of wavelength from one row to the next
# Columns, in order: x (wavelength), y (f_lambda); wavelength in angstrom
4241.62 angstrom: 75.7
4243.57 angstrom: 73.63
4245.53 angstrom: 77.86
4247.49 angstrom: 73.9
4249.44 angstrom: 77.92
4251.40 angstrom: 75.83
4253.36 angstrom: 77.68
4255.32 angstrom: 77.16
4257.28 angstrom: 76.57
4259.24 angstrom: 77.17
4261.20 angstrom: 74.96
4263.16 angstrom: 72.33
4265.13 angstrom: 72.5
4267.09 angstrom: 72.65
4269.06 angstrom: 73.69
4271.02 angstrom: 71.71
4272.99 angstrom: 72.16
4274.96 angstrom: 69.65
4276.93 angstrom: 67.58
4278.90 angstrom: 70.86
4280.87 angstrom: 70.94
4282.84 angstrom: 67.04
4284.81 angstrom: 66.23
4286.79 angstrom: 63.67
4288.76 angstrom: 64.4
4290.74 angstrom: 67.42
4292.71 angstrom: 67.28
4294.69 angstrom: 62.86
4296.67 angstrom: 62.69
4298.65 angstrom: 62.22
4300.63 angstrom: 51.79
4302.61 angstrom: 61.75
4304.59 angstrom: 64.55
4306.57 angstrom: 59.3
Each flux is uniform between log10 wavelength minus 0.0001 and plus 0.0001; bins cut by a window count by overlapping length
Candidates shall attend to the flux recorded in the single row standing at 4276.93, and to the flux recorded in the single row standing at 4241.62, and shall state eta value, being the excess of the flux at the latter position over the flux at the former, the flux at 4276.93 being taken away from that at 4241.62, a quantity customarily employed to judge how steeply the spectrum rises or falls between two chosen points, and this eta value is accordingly 8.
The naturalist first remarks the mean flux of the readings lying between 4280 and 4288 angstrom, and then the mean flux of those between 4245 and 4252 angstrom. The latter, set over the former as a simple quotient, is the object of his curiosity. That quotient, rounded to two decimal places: 1.14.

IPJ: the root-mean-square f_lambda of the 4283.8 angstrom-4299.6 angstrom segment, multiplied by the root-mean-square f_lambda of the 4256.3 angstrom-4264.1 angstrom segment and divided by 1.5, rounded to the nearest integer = 3243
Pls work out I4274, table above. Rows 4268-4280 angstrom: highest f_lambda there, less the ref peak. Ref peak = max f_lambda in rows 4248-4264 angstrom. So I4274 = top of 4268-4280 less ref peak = -4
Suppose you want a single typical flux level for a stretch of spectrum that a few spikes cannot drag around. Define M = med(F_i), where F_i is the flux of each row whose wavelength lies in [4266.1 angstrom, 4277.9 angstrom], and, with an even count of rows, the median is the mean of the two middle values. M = 71.9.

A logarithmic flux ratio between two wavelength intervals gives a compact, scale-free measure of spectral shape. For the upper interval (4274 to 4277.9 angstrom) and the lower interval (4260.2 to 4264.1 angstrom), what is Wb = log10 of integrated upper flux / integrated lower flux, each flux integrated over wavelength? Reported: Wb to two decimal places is -0.03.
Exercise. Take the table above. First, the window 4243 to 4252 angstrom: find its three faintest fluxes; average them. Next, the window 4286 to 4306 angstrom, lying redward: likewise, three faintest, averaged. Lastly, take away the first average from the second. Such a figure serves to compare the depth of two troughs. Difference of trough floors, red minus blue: -16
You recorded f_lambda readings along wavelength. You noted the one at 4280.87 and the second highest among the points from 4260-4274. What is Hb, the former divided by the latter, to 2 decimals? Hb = 0.96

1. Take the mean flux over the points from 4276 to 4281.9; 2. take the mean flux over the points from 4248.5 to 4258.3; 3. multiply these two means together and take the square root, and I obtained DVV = 73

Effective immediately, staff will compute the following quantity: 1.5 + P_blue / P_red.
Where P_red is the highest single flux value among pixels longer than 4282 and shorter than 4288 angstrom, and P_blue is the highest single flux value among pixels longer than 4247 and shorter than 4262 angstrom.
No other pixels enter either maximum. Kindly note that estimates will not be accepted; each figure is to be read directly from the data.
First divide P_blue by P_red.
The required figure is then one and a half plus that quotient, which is 2.66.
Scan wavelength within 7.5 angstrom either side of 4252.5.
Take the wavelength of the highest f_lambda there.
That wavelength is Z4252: 4249.44 angstrom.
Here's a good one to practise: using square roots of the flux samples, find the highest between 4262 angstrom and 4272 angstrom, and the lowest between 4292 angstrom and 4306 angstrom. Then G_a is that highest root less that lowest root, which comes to 1.4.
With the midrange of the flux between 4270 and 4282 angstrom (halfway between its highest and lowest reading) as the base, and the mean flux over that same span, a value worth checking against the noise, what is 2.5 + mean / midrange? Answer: 3.51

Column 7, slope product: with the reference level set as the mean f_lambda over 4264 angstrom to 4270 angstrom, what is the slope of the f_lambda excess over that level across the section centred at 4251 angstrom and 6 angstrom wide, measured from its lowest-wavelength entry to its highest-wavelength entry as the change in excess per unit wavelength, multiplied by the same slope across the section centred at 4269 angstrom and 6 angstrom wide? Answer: 0.0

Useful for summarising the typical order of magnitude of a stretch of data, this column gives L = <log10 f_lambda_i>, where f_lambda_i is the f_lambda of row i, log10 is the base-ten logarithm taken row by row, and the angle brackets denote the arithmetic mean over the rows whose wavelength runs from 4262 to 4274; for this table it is 1.86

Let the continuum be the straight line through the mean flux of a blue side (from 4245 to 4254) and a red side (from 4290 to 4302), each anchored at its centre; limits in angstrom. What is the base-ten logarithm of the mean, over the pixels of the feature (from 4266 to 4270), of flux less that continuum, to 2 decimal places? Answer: 0.36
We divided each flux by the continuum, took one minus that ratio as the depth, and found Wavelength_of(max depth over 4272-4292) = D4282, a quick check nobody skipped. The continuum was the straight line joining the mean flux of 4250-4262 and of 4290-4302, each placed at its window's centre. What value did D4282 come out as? 4286.79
